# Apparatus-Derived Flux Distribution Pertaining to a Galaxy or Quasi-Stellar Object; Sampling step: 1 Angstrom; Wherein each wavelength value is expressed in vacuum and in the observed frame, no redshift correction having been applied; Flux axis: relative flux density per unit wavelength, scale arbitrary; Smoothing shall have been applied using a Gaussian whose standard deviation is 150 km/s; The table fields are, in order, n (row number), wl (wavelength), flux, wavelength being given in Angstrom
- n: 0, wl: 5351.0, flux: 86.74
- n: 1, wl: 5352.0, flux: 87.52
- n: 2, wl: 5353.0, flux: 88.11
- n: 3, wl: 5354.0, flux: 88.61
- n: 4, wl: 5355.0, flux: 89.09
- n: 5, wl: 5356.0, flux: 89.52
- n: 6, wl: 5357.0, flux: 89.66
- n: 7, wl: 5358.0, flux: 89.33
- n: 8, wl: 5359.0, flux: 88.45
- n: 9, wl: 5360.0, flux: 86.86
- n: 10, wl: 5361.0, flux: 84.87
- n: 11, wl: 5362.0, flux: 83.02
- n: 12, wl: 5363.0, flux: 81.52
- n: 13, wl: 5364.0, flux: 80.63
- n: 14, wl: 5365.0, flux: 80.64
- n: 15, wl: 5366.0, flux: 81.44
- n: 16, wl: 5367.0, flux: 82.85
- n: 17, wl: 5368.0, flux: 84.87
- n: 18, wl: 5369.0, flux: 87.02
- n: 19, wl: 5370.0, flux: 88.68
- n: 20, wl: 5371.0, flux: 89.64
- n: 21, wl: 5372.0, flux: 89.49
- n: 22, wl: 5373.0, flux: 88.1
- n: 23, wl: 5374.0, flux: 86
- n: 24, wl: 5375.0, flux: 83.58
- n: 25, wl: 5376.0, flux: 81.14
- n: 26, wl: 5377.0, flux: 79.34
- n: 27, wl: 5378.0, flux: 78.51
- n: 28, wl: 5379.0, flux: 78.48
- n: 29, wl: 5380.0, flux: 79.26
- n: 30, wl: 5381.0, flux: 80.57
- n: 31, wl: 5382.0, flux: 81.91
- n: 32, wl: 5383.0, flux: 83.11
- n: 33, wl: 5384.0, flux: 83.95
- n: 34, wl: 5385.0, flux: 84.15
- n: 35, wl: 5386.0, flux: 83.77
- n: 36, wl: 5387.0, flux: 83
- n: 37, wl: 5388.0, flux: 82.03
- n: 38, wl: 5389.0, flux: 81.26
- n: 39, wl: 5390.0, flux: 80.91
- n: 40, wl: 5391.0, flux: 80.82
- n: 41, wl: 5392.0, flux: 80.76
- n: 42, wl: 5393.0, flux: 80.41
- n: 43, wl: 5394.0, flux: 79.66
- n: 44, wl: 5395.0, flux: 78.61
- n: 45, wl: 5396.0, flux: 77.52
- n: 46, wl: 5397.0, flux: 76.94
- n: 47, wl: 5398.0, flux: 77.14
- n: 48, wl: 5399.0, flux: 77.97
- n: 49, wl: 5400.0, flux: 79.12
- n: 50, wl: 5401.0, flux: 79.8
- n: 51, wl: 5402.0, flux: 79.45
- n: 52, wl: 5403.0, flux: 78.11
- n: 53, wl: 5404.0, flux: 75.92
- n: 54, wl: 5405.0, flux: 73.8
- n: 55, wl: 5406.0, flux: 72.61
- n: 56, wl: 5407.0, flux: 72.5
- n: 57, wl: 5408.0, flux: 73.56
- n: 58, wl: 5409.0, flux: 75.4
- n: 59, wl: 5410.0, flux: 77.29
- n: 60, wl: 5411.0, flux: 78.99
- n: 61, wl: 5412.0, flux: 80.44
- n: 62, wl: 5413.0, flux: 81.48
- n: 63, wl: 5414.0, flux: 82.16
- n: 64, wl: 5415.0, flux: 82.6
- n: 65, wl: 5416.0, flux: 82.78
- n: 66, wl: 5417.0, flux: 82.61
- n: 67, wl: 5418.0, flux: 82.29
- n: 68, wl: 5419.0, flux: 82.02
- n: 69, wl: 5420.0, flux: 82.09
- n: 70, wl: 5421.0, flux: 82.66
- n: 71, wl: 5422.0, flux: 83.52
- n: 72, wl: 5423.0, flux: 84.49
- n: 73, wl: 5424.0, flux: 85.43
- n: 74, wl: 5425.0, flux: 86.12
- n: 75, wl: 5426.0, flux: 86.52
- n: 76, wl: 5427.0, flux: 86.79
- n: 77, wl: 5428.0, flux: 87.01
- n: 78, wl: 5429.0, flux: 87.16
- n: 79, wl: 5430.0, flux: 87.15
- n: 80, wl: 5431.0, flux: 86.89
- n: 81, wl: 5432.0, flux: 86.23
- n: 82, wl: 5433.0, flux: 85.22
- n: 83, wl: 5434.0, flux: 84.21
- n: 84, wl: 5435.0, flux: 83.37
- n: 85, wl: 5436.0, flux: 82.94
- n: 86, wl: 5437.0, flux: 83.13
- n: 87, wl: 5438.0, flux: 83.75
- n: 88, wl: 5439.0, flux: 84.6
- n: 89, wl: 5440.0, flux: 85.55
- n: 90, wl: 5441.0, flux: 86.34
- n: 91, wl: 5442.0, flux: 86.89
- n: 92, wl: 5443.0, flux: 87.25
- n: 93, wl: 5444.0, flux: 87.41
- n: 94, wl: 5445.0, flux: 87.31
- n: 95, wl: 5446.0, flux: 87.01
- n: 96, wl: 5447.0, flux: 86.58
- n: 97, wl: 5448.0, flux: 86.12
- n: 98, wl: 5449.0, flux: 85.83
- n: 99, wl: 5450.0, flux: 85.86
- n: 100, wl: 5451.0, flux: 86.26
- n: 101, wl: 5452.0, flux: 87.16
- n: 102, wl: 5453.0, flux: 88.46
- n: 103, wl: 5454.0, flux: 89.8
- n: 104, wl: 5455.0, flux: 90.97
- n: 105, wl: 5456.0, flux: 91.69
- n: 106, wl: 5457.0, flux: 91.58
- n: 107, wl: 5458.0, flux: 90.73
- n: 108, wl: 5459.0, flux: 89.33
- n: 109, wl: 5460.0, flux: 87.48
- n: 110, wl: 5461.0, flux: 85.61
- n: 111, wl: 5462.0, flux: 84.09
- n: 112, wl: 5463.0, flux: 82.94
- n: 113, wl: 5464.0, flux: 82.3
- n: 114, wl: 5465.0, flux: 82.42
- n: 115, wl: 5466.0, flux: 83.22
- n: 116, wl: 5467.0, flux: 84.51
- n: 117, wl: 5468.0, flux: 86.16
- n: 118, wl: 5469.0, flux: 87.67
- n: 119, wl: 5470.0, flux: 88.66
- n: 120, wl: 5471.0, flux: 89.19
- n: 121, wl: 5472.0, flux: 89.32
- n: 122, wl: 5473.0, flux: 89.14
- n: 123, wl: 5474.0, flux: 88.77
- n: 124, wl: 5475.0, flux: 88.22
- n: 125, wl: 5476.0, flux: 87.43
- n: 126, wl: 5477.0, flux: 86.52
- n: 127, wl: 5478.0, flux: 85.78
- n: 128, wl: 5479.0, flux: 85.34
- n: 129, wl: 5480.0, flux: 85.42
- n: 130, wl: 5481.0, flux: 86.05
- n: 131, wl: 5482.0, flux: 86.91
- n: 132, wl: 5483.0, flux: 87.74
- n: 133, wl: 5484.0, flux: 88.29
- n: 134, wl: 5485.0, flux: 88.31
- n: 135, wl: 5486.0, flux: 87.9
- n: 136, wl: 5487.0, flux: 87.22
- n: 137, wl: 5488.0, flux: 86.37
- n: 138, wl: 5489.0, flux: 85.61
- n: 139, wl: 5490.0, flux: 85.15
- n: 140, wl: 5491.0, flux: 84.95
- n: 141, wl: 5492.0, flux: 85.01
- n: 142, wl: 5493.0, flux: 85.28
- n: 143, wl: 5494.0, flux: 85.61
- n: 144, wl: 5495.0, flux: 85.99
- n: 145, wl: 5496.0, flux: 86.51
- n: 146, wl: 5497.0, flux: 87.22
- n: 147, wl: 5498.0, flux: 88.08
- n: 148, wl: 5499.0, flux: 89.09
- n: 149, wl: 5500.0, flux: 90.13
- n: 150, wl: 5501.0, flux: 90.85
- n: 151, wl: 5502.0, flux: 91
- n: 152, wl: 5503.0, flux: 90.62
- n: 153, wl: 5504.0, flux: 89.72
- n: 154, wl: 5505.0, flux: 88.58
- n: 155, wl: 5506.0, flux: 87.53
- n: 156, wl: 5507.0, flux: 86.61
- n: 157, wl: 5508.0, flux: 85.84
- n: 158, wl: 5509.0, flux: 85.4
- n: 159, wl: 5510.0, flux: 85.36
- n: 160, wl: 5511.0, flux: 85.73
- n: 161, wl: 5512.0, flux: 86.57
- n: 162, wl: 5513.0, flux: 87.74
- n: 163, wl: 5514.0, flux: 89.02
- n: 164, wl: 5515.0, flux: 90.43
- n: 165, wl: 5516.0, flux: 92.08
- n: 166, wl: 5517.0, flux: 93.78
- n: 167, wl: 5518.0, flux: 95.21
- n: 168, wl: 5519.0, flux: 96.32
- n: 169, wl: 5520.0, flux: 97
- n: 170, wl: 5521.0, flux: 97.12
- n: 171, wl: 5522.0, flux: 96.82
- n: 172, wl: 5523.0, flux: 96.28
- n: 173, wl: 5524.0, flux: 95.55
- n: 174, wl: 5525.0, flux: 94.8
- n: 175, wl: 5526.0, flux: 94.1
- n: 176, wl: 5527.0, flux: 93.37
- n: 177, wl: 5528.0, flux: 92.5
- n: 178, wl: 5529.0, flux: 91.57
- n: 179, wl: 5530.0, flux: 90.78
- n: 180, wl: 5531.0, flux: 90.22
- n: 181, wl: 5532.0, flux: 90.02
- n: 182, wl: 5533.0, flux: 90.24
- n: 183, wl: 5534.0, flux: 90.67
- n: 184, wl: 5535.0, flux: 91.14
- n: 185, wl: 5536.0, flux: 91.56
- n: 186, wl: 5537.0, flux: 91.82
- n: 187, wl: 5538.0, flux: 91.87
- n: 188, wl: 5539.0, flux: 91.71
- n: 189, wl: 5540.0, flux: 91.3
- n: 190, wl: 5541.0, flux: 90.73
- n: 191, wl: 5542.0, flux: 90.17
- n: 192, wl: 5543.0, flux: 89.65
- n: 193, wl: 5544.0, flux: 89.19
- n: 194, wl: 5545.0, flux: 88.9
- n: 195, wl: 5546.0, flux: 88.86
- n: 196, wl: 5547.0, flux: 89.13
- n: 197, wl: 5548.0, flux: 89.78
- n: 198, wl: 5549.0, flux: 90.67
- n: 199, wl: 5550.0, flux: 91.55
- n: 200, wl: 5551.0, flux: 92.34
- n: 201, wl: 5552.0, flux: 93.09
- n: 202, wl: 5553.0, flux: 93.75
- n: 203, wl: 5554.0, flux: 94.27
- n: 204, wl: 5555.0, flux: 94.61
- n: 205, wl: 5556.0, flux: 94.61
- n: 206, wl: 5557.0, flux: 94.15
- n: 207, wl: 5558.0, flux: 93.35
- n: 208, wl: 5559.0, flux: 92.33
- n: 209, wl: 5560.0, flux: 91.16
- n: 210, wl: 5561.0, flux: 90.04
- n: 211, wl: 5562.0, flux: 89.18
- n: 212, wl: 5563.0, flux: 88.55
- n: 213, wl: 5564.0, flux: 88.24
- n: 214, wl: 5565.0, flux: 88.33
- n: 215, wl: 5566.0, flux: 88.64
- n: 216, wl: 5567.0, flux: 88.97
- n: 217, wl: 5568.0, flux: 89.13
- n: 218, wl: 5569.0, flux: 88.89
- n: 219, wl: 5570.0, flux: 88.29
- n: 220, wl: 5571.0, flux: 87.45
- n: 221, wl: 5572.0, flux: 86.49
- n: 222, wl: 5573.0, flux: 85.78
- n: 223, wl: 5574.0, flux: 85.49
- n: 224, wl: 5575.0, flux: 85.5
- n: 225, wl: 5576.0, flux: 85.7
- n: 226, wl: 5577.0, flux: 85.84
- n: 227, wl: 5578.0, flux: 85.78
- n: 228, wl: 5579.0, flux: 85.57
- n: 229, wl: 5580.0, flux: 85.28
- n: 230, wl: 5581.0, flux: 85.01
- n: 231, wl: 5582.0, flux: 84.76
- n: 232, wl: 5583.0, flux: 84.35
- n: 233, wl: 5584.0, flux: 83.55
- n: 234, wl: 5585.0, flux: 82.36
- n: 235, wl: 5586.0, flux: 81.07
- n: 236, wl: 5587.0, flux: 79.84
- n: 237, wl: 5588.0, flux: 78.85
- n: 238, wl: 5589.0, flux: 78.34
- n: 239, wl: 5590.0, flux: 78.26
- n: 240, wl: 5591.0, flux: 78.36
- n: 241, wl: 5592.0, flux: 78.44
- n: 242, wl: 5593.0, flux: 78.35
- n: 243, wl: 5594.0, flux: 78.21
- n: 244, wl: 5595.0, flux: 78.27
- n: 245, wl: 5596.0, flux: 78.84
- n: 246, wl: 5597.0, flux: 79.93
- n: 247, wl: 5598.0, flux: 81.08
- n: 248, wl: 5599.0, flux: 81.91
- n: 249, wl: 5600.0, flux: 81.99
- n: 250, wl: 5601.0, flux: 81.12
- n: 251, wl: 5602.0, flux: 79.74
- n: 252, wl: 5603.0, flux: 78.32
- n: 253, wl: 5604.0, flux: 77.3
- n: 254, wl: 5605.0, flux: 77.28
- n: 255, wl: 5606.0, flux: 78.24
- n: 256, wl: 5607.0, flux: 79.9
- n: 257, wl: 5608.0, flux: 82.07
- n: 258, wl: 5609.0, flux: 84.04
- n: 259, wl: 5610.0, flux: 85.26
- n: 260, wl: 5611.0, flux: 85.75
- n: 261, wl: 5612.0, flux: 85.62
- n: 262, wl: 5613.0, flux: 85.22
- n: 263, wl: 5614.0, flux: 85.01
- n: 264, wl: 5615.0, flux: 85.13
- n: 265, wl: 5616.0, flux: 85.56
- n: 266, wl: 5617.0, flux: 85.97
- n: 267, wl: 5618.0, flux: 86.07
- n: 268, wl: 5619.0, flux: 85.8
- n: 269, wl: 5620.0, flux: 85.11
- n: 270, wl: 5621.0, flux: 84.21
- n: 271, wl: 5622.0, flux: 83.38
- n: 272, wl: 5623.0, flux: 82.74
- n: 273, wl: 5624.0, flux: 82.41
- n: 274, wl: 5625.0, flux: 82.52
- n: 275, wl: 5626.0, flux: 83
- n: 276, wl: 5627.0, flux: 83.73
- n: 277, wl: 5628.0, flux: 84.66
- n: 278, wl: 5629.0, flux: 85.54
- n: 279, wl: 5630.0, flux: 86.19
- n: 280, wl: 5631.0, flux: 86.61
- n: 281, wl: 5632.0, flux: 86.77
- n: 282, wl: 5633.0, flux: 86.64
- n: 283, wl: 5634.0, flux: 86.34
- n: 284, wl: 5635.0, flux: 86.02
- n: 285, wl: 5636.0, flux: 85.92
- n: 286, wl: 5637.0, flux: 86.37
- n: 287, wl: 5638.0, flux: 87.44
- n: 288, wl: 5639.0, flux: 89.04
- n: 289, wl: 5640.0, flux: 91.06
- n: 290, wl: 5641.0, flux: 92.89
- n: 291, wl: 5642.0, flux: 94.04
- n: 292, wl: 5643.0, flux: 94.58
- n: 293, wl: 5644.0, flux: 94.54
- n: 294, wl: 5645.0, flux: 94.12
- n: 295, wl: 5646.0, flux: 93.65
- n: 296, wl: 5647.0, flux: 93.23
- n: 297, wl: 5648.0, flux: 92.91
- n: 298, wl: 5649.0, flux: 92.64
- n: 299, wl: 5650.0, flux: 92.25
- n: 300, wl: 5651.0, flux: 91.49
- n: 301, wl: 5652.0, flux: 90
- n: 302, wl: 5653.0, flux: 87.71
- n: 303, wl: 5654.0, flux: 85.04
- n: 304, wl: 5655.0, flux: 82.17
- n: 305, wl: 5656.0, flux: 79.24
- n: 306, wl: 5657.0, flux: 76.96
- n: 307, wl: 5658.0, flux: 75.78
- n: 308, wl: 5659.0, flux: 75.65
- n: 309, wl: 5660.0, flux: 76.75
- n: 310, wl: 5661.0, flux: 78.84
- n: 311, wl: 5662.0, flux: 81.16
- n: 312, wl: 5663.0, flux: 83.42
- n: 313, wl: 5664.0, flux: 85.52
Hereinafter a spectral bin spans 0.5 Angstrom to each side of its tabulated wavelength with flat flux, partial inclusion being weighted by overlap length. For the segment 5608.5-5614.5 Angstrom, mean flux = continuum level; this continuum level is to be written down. 85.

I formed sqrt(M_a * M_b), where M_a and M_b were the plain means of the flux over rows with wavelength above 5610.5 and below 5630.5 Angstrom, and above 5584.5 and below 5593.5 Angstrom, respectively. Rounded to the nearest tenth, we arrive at 82.0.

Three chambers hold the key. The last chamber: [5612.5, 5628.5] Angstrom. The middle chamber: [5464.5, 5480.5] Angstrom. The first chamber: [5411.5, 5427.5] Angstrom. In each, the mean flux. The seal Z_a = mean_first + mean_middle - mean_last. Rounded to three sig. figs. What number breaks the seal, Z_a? 85.7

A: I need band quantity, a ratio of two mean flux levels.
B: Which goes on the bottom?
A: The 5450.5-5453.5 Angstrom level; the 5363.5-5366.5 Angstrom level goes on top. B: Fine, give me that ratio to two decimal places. 0.93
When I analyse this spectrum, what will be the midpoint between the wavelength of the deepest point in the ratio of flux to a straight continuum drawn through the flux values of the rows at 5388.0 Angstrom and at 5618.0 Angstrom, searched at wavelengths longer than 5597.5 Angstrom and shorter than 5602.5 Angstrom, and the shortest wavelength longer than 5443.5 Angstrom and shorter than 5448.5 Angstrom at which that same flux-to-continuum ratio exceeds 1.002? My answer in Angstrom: 5523.0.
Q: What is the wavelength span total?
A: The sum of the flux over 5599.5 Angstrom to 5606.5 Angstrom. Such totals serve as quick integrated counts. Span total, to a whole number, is 554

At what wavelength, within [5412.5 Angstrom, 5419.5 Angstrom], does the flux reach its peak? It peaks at 5416.0 Angstrom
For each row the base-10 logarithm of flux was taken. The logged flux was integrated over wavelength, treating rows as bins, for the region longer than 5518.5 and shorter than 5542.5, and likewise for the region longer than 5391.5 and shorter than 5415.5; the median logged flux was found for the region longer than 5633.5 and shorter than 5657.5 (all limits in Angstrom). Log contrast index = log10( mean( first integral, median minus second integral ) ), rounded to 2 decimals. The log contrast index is 0.28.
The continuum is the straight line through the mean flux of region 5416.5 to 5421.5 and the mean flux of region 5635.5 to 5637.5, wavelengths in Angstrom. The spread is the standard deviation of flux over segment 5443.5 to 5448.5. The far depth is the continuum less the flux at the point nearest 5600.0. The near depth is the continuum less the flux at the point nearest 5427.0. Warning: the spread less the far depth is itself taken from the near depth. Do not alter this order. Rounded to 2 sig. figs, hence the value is -1.3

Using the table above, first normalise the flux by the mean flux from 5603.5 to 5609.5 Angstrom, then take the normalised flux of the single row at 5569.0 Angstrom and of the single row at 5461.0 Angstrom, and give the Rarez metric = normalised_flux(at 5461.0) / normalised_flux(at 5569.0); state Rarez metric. 0.963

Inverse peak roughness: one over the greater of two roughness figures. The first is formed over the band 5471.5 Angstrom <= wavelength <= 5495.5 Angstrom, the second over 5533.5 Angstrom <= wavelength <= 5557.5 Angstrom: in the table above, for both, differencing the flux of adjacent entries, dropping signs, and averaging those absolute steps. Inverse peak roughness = 2.03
